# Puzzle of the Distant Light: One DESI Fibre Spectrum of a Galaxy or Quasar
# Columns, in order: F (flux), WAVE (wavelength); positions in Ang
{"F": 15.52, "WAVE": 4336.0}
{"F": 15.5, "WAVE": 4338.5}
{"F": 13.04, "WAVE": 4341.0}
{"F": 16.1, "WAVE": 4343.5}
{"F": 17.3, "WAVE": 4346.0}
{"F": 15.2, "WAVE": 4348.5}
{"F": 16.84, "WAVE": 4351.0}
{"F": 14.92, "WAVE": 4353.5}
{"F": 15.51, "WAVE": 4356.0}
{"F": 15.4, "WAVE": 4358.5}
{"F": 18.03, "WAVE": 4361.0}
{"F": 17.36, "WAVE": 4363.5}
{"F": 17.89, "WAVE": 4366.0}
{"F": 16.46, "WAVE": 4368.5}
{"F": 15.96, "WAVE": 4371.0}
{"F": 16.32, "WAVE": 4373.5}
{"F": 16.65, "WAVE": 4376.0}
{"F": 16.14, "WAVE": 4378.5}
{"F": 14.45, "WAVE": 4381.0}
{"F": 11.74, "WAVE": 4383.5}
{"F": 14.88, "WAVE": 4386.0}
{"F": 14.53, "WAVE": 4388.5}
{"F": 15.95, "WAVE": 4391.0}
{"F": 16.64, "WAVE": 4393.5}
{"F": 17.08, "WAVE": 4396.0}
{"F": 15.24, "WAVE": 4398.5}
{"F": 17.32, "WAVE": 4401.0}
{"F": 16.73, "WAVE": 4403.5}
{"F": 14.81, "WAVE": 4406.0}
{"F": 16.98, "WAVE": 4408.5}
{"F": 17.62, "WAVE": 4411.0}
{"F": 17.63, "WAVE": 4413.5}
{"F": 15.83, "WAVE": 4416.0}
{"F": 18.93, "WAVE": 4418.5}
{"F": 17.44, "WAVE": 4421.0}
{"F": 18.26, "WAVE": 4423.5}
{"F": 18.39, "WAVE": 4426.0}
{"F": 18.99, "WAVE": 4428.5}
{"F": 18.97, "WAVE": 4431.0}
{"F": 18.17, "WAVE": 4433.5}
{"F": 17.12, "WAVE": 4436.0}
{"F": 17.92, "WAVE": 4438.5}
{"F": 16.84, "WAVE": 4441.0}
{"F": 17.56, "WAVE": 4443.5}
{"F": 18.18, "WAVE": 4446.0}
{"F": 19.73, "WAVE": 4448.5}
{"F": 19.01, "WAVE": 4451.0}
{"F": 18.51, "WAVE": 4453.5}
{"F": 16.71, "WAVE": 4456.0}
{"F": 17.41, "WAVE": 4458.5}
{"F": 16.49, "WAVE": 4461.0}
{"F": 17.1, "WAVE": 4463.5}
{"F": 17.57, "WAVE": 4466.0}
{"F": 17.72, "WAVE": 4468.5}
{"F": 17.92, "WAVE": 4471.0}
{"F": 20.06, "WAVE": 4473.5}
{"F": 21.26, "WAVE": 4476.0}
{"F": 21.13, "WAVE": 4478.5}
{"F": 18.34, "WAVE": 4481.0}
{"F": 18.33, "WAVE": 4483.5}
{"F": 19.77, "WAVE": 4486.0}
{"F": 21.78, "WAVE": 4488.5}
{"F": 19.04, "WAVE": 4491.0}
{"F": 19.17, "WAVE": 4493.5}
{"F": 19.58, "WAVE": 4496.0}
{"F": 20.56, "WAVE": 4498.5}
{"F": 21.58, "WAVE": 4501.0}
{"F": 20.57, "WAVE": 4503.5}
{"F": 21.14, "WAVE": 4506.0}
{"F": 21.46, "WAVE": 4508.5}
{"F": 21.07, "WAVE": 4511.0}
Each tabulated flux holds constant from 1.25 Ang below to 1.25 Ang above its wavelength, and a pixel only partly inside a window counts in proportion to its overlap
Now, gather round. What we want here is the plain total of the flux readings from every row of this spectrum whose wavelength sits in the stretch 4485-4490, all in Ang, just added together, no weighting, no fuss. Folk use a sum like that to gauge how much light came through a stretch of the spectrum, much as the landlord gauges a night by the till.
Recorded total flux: 42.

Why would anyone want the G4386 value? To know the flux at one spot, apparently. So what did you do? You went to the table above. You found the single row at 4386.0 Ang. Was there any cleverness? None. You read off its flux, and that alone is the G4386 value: 14.88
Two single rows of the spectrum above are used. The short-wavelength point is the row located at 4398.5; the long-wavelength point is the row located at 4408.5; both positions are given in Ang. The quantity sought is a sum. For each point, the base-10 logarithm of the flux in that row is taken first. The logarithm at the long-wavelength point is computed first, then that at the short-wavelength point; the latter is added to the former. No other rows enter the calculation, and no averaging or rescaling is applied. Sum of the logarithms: 2.41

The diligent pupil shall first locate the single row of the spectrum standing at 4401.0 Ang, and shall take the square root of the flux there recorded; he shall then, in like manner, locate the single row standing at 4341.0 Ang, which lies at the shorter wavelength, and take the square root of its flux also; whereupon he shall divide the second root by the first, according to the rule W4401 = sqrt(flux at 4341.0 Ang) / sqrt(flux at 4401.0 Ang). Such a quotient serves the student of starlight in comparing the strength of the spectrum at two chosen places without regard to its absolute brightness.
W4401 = 0.87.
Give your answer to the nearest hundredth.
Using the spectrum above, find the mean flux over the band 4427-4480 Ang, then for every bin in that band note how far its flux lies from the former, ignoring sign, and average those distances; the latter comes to 1.07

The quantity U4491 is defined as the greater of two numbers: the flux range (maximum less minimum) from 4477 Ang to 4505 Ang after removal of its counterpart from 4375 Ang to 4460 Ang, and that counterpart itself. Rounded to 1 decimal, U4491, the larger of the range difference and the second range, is 8.0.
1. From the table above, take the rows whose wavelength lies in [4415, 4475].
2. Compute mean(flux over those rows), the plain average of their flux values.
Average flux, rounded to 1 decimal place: 18.0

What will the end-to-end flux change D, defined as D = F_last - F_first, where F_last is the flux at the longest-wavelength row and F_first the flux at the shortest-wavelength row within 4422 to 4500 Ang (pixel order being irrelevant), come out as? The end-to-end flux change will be 2.3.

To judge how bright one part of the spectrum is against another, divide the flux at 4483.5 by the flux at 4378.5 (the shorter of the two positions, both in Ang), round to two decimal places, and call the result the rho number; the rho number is 1.14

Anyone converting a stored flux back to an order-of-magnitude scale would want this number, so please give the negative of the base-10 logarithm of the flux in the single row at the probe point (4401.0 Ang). -1.24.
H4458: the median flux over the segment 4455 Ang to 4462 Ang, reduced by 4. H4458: 12.7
